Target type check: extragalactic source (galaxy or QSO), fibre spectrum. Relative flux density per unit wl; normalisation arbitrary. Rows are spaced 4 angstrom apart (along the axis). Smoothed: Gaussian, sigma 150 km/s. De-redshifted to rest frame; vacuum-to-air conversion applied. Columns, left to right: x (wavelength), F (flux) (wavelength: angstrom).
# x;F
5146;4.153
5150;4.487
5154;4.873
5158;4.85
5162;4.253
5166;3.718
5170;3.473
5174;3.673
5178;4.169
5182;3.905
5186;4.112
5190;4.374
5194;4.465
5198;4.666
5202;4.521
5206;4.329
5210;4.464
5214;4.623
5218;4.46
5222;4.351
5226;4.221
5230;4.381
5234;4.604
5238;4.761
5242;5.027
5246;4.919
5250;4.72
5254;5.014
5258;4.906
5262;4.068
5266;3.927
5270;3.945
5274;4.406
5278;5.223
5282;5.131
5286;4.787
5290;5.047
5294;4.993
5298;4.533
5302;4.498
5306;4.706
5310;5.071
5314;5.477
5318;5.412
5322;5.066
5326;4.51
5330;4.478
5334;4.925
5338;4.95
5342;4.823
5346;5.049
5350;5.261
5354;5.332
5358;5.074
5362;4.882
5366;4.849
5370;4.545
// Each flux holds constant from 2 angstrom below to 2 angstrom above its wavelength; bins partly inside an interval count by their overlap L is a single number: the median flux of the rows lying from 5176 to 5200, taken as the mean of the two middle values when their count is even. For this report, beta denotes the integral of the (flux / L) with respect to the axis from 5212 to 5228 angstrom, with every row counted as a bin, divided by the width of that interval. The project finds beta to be 1.03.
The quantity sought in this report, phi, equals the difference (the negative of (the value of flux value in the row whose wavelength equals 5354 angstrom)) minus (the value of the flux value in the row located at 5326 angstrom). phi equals -9.8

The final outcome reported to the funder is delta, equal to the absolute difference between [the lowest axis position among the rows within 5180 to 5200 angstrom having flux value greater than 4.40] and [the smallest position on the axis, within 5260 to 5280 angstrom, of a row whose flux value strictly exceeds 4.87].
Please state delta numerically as 84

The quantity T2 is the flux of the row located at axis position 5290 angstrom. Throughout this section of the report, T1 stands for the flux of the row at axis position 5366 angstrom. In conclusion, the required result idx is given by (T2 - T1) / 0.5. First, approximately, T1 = 4.849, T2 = 5.047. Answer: 0.4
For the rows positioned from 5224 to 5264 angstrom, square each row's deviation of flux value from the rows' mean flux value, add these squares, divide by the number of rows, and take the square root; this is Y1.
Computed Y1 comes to 0.32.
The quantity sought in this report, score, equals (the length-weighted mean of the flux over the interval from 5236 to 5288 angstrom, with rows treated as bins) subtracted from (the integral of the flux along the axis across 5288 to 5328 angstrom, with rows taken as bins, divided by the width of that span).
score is 0.3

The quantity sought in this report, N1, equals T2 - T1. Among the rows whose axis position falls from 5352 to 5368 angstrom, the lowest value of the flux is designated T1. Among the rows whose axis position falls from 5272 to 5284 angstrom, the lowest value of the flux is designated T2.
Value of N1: -0.4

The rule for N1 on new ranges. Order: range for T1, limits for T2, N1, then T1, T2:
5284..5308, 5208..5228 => -0.3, 4.498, 4.221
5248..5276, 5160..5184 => -0.5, 3.927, 3.473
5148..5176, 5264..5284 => 0.5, 3.473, 3.927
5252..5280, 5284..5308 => 0.6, 3.927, 4.498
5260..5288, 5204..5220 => 0.4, 3.927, 4.329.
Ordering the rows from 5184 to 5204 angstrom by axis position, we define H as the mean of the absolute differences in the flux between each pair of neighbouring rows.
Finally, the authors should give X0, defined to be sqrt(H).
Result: 0.42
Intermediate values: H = 0.17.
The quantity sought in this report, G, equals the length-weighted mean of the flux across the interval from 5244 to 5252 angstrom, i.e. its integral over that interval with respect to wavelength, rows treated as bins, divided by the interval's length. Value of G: 4.8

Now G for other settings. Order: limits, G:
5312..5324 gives 5.3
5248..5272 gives 4.4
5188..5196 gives 4.4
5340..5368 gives 5.0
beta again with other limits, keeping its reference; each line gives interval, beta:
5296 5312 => 1.10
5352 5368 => 1.18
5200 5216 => 1.05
